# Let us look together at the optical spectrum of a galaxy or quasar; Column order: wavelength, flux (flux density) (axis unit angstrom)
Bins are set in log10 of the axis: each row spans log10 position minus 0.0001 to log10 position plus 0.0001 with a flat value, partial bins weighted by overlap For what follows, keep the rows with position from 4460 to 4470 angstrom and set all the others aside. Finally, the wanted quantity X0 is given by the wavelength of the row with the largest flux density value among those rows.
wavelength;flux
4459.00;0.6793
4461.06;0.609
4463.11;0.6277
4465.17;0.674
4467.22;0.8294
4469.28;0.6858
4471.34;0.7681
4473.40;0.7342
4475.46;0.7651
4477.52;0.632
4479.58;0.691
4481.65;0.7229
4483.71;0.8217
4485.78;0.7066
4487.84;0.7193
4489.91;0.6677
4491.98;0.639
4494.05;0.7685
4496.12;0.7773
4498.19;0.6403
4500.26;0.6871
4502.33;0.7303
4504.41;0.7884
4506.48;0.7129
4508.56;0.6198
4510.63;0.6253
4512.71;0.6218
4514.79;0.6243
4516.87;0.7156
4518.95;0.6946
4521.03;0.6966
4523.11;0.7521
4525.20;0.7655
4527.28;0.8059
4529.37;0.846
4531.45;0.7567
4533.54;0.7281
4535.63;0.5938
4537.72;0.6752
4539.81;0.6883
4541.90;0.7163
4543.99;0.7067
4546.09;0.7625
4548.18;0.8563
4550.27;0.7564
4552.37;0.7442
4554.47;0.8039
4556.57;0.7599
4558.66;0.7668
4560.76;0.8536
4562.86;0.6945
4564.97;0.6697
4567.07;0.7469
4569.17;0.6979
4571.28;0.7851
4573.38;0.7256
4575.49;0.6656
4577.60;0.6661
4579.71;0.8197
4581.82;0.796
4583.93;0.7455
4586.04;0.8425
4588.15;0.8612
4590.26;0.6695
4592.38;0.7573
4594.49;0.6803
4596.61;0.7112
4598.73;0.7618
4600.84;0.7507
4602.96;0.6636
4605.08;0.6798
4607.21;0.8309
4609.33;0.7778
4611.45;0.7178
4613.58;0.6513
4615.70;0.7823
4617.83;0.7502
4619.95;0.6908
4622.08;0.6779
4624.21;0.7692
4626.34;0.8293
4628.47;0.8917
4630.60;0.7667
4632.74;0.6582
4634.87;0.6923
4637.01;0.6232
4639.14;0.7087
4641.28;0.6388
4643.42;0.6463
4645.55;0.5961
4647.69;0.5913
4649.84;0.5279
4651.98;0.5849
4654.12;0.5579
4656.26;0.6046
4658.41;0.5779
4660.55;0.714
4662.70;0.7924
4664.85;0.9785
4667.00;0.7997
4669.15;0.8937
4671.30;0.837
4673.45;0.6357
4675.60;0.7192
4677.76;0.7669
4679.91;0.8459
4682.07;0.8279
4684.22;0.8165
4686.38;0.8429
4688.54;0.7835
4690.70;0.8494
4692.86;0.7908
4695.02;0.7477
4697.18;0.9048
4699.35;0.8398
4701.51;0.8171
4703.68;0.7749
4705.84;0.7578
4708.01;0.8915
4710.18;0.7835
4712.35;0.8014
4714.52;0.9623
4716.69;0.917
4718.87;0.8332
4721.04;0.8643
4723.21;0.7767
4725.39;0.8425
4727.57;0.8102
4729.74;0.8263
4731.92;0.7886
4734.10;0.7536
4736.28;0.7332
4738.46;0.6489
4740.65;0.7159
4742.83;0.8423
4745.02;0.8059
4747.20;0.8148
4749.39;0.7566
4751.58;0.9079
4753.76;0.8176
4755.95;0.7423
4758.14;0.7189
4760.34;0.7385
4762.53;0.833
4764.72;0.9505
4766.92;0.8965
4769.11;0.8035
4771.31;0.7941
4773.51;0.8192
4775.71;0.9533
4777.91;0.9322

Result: 4467.22 angstrom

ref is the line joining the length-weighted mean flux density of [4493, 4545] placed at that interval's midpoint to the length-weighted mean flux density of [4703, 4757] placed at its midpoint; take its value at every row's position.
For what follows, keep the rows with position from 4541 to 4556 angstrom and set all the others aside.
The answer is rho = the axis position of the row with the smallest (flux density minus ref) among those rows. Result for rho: 4543.99 angstrom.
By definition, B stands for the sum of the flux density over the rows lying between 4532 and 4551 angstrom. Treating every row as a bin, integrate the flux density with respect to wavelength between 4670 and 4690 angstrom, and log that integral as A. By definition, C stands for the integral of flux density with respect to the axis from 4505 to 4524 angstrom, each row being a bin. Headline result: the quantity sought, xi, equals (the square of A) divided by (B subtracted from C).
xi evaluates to 39.1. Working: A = 15.8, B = 6.5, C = 12.8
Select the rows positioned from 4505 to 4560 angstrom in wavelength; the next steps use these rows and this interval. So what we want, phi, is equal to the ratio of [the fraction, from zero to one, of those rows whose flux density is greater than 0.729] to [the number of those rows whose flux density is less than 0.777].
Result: 0.021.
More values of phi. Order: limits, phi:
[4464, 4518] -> 0.016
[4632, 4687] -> 0.023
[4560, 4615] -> 0.028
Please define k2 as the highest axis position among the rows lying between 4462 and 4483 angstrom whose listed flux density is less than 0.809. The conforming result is 4481.65 angstrom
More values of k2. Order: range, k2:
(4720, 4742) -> 4740.65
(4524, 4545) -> 4543.99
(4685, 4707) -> 4705.84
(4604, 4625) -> 4624.21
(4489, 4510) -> 4508.56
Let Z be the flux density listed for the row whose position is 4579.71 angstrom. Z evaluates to 0.8197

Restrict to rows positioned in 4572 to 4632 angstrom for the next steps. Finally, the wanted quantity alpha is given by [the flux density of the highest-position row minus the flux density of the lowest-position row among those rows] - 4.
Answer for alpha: -3.959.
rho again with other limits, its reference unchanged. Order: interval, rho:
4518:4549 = 4535.63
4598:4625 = 4613.58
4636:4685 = 4649.84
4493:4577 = 4535.63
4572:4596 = 4590.26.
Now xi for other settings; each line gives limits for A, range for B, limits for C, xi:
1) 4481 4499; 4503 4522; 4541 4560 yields 19.8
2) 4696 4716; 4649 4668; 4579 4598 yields 33.6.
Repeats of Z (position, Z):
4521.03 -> 0.6966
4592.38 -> 0.7573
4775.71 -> 0.9533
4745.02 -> 0.8059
